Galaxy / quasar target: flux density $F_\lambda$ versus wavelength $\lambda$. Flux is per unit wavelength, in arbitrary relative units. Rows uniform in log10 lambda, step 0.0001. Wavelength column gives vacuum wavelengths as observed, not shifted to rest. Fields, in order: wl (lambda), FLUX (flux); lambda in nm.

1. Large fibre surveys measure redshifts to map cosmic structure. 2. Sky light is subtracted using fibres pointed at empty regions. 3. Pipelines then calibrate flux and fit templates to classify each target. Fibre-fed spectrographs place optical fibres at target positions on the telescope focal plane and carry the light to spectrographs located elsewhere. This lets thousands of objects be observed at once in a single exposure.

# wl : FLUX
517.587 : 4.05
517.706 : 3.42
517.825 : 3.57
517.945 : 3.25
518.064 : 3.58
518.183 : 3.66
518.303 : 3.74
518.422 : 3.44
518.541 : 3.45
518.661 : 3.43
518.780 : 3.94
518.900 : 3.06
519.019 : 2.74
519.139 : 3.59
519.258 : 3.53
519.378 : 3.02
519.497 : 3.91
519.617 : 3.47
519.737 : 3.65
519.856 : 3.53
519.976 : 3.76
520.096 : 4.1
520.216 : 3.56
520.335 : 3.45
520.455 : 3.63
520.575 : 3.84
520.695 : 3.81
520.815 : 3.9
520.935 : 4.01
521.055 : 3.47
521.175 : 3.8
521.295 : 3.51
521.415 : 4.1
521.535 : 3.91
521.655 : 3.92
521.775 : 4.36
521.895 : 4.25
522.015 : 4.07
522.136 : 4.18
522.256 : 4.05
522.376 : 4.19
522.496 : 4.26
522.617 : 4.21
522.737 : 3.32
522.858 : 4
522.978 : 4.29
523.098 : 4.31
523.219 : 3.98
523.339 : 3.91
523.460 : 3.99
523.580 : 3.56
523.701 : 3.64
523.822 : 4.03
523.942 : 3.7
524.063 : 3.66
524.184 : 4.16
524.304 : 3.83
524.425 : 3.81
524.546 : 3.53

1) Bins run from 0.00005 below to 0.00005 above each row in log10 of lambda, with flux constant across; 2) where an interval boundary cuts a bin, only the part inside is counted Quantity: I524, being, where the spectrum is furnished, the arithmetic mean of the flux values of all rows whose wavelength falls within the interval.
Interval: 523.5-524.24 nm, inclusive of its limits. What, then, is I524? 3.79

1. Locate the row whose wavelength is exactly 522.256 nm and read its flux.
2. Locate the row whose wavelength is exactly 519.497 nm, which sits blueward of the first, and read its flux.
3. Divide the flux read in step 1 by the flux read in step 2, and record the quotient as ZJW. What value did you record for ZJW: 1.04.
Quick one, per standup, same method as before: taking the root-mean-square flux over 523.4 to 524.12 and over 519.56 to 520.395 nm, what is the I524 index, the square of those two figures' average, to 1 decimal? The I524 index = 13.8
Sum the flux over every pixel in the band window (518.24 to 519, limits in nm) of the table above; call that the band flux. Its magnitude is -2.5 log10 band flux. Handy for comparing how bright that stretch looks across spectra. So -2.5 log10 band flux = -3.31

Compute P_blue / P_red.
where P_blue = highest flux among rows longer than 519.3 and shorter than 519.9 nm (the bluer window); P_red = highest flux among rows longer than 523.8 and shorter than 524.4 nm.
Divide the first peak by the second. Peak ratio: 0.94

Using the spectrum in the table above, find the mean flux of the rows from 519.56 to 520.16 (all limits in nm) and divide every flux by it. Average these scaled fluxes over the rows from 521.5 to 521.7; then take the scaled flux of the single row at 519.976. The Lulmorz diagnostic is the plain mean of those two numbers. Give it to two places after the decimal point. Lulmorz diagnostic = 1.04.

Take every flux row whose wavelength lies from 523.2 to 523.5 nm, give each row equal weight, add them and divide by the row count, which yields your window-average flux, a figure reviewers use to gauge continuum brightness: 3.96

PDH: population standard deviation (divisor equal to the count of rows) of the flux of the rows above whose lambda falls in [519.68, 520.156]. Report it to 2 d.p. 0.21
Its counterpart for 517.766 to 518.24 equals 0.16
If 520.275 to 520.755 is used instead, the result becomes 0.16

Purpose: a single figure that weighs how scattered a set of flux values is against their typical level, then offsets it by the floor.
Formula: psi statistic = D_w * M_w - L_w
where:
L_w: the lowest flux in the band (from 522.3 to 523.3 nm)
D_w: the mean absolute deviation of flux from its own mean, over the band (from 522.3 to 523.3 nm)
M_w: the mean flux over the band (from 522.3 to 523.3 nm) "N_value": -2.39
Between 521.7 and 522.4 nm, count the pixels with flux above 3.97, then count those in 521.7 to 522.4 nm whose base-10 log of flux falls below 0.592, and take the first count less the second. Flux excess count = 6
